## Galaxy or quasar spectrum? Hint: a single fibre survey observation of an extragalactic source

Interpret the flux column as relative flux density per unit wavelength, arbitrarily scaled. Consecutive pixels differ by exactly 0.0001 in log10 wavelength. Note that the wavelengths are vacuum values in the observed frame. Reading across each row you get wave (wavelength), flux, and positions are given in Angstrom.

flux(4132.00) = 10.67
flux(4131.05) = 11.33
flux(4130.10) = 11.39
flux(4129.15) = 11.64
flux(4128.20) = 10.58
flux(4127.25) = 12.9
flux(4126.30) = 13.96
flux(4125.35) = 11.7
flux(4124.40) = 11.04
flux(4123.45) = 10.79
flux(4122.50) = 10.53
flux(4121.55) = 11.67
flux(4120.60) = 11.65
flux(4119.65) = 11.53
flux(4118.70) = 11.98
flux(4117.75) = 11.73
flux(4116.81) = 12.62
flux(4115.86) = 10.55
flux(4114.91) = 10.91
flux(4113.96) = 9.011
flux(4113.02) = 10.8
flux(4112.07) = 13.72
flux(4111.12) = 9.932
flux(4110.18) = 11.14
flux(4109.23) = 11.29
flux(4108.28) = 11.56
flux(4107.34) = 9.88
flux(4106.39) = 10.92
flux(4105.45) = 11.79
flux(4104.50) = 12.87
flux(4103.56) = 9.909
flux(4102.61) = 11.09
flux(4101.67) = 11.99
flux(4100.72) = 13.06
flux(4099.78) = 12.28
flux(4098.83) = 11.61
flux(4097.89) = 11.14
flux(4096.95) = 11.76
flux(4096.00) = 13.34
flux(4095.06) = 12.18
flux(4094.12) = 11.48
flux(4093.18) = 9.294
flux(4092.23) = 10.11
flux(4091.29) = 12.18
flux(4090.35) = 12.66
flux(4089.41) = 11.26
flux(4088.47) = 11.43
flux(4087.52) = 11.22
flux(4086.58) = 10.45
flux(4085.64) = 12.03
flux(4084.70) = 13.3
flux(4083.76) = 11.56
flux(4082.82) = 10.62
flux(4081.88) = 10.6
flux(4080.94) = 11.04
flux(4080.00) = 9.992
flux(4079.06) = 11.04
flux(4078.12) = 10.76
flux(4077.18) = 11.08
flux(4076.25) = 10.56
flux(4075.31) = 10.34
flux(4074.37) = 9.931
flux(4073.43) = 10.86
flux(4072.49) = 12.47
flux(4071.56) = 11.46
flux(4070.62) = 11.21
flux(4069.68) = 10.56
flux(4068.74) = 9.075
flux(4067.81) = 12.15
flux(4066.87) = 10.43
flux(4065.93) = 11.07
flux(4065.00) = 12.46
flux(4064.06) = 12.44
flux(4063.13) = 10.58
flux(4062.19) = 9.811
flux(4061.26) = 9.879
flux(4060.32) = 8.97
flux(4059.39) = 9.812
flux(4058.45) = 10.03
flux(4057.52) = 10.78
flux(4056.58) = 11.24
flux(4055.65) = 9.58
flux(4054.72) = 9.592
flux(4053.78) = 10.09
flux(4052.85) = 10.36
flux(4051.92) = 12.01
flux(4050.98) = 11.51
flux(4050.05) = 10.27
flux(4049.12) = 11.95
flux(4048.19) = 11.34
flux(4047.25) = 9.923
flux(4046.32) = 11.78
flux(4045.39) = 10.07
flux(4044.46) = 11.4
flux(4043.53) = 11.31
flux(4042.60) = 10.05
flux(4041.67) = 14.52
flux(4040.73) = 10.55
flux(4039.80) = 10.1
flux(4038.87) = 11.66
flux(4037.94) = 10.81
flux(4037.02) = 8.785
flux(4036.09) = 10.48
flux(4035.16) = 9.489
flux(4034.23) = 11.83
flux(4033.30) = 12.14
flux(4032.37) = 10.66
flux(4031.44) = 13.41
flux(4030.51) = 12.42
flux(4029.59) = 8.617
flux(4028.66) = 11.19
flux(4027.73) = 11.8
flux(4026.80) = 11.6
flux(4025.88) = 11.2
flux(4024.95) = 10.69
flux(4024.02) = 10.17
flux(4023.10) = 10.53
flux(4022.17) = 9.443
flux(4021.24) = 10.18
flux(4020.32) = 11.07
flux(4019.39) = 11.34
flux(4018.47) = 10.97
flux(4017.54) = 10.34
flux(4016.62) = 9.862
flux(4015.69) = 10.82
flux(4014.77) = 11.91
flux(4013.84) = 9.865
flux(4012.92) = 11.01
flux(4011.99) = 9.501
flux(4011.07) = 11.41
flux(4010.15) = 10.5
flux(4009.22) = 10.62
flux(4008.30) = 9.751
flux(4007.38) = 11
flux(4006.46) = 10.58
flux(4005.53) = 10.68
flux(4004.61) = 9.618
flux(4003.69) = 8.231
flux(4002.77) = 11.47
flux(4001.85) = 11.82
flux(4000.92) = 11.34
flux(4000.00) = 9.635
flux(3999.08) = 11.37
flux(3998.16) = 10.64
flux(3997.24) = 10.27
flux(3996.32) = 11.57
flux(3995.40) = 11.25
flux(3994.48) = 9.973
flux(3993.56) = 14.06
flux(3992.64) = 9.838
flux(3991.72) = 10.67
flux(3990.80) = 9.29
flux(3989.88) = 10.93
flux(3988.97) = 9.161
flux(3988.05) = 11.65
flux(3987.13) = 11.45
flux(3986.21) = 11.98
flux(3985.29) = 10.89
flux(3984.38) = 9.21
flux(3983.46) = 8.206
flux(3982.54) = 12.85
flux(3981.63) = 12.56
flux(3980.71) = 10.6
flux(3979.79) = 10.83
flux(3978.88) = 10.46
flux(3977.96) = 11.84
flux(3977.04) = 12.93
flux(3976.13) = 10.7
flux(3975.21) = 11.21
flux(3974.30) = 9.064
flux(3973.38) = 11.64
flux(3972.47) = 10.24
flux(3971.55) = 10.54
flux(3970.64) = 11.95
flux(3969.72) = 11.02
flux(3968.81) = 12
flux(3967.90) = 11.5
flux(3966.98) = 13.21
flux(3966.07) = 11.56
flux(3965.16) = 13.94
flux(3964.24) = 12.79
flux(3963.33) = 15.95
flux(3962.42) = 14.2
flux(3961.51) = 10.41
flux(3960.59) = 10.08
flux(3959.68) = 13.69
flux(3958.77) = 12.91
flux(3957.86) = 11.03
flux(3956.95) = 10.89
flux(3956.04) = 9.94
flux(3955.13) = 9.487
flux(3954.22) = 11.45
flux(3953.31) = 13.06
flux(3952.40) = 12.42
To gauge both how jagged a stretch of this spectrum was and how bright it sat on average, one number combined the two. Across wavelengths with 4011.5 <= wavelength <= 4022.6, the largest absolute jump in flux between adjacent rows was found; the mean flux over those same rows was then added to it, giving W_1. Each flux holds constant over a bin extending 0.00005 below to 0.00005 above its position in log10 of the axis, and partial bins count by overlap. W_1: 12.6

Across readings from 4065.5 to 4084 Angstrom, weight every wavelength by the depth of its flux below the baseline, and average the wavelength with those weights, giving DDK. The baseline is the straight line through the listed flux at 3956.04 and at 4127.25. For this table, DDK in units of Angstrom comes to 4075.4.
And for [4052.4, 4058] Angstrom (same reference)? 4054.9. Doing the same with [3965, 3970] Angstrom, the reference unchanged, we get 3966.9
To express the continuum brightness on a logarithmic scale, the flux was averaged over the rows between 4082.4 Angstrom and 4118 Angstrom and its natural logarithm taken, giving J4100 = 2.44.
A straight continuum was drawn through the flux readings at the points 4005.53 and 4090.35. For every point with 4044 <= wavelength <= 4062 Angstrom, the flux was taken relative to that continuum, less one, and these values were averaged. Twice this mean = -0.21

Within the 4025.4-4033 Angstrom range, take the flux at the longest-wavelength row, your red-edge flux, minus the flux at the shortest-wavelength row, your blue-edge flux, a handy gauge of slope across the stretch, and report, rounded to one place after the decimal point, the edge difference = -0.5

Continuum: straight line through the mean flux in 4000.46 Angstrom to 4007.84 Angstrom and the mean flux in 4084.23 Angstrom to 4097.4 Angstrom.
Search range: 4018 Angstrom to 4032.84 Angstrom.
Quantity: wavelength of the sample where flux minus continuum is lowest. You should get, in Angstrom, 4029.59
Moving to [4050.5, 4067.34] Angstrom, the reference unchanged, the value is 4060.32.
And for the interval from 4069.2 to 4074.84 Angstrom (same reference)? 4074.37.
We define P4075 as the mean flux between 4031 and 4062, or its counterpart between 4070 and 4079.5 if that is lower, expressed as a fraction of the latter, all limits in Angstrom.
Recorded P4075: 0.984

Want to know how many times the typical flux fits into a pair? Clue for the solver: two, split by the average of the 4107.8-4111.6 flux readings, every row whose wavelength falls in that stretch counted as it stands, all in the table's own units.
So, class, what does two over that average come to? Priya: 0.182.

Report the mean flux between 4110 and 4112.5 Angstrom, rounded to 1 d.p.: 11.6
